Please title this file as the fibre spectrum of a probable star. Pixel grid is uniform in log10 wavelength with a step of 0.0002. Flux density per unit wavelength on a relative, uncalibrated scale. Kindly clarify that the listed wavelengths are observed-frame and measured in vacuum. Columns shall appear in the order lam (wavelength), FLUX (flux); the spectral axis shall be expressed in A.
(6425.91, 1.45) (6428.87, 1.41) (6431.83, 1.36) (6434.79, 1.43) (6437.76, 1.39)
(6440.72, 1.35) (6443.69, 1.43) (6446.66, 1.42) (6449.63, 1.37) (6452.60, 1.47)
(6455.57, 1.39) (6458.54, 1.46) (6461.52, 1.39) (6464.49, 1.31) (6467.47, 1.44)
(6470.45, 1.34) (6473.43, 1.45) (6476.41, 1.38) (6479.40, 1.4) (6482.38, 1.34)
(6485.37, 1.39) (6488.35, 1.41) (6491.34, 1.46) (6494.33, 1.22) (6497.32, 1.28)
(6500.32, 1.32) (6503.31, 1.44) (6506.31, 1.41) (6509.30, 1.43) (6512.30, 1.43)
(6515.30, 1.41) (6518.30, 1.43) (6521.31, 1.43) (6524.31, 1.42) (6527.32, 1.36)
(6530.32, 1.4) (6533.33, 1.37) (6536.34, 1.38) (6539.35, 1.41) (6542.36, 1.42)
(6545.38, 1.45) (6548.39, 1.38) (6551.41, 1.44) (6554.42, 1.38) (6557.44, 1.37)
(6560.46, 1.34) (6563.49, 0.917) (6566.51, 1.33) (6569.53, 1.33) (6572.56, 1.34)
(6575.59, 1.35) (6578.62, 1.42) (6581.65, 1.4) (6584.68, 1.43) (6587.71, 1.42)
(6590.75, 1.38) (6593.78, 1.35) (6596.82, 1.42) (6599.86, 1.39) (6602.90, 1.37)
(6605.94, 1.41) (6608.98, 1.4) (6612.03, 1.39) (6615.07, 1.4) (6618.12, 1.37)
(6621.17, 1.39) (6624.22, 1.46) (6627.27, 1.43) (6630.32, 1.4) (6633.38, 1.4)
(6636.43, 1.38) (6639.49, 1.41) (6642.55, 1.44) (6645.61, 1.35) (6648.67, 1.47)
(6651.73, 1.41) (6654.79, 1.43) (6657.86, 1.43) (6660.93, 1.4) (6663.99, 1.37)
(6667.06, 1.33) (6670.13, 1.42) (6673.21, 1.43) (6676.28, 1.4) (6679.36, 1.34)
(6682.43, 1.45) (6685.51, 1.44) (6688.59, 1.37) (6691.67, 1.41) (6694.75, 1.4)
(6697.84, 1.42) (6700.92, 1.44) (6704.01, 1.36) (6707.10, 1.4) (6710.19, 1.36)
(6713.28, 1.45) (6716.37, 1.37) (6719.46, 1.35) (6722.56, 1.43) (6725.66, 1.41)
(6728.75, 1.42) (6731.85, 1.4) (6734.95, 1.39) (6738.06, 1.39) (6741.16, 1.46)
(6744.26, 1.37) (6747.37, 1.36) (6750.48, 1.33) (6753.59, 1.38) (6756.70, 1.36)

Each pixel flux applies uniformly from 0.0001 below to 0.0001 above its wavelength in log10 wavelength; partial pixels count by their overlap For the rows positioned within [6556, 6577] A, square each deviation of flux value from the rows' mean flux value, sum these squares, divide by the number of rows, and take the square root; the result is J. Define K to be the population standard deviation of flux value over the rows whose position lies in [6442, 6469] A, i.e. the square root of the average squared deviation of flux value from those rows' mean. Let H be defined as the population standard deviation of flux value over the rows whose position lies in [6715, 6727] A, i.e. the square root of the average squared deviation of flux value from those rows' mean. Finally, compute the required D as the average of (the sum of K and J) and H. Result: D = 0.114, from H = 0.032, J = 0.150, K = 0.047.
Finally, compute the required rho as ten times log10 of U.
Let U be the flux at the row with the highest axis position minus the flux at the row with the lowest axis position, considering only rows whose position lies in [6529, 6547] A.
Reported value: -13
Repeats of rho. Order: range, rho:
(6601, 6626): -10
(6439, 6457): -14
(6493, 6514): -7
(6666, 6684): -9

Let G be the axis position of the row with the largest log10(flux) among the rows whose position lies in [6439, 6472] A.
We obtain 6452.60 A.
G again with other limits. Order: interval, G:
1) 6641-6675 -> 6648.67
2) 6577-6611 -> 6584.68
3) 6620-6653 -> 6648.67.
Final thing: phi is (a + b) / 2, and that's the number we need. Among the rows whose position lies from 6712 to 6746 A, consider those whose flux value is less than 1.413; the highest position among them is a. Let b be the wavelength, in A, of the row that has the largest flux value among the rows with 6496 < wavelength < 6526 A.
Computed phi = 6623.8 A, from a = 6744.26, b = 6503.31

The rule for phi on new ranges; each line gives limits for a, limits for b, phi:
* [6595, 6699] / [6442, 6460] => 6573.7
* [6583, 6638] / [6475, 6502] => 6563.9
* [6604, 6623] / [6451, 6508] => 6536.9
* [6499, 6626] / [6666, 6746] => 6681.2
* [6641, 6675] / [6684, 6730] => 6690.2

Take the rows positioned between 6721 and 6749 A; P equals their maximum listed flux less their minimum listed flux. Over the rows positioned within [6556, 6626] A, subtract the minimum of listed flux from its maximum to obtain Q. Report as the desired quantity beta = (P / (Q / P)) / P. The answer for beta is 0.2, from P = 0.100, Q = 0.54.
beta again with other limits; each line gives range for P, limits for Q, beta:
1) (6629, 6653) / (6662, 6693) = 1.0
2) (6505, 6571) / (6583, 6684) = 3.8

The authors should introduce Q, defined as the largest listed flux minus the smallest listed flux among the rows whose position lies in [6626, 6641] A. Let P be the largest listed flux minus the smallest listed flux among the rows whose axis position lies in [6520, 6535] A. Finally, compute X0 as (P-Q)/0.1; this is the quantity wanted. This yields 0.2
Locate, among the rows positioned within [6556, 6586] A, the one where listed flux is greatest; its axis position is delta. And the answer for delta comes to 6584.68 A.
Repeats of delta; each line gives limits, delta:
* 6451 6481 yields 6452.60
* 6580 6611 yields 6584.68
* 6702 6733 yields 6713.28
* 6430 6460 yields 6452.60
